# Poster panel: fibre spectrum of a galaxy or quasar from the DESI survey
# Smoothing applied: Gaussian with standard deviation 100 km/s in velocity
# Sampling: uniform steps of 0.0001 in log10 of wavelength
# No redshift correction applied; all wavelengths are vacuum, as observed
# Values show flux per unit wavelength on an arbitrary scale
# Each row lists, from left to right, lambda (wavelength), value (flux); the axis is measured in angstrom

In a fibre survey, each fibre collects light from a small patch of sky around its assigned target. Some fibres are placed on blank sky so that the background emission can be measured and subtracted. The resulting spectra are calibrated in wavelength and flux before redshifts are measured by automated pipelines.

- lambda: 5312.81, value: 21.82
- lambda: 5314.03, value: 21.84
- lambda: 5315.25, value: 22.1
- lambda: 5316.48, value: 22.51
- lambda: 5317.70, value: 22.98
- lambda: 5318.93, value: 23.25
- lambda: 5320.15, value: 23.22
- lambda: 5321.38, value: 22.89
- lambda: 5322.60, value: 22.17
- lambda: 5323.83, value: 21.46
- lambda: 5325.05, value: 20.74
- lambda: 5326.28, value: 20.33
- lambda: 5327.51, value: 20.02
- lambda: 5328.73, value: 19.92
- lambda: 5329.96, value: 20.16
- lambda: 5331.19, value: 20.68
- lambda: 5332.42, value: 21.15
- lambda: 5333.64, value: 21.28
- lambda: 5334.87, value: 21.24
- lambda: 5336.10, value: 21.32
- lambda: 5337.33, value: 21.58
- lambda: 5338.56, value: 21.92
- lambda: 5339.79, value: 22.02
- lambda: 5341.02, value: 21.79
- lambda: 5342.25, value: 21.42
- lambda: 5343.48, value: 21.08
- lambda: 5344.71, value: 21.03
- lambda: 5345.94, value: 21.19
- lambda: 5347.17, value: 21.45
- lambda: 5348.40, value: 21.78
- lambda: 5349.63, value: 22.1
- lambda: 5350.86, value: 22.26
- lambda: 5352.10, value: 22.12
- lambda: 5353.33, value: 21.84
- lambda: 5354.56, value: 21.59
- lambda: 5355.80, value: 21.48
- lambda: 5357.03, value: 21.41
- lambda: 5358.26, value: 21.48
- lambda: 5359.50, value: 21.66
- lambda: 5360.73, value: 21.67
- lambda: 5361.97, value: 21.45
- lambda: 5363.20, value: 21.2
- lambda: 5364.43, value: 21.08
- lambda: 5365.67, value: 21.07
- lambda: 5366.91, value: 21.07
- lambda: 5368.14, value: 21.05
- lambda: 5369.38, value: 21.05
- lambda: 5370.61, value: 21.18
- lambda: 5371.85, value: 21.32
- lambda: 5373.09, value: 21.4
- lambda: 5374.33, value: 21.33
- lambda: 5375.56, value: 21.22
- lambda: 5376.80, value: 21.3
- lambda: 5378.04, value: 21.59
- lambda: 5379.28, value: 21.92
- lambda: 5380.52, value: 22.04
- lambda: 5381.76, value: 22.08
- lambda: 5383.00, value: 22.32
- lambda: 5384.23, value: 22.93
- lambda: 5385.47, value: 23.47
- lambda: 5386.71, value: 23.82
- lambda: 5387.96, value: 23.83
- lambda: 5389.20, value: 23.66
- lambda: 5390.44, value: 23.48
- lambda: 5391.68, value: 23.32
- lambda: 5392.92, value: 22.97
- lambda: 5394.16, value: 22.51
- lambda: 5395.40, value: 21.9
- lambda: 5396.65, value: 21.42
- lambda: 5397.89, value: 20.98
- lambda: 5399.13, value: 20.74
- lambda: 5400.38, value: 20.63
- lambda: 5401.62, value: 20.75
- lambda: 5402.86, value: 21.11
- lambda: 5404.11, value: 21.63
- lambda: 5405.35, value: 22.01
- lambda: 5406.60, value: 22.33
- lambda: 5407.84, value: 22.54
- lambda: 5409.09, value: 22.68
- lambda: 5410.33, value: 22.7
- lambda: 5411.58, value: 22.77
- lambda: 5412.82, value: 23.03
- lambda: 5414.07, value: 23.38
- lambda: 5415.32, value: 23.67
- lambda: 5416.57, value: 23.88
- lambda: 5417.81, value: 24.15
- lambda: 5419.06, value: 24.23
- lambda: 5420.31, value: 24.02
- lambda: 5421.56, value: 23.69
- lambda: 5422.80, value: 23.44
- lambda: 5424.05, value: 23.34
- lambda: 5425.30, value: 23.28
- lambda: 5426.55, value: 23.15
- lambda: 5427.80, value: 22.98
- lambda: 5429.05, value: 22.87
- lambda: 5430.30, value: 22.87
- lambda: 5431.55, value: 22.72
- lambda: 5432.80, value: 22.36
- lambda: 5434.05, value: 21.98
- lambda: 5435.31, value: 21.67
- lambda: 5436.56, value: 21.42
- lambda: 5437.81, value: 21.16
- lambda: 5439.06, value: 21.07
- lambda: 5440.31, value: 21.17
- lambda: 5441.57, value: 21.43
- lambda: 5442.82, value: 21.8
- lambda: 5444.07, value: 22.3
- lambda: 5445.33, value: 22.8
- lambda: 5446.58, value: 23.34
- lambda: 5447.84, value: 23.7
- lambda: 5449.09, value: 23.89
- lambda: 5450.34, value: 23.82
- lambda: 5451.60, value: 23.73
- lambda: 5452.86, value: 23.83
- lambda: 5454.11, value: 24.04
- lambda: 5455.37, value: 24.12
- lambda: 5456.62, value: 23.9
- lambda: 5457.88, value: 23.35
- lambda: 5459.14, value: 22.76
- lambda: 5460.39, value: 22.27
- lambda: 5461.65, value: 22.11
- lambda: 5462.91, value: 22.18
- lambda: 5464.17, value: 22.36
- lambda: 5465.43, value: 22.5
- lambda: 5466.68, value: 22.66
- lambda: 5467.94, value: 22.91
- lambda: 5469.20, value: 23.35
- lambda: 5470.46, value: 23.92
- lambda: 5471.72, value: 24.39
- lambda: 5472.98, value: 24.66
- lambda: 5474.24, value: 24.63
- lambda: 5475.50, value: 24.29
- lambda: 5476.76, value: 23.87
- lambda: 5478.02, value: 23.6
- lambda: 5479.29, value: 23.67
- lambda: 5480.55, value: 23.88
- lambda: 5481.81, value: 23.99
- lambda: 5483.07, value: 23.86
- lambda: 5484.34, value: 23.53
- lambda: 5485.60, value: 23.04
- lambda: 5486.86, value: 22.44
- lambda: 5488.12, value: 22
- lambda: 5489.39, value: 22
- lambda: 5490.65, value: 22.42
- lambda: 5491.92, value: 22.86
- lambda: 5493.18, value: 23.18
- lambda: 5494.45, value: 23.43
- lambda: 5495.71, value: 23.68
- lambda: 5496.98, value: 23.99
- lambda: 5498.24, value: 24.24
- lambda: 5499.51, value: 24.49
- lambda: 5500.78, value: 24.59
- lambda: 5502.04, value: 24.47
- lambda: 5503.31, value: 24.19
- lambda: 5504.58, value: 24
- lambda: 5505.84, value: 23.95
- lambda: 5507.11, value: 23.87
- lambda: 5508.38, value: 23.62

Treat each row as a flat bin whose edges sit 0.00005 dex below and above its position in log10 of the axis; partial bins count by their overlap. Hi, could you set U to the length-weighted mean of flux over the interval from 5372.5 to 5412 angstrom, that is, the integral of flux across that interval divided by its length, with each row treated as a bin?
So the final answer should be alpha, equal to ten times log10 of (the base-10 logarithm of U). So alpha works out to 1.29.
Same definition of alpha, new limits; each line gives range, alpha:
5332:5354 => 1.25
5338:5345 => 1.25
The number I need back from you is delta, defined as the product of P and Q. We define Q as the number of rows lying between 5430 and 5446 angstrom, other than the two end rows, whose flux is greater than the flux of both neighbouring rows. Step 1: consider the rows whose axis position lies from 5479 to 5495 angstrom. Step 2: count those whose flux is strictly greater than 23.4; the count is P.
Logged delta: 0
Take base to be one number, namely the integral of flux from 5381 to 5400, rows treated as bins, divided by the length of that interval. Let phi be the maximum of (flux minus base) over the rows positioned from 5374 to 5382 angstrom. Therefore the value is -0.52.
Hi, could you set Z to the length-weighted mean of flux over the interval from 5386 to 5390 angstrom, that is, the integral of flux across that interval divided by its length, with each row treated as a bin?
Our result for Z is 23.7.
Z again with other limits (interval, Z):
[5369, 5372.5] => 21.2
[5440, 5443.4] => 21.5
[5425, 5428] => 23.1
